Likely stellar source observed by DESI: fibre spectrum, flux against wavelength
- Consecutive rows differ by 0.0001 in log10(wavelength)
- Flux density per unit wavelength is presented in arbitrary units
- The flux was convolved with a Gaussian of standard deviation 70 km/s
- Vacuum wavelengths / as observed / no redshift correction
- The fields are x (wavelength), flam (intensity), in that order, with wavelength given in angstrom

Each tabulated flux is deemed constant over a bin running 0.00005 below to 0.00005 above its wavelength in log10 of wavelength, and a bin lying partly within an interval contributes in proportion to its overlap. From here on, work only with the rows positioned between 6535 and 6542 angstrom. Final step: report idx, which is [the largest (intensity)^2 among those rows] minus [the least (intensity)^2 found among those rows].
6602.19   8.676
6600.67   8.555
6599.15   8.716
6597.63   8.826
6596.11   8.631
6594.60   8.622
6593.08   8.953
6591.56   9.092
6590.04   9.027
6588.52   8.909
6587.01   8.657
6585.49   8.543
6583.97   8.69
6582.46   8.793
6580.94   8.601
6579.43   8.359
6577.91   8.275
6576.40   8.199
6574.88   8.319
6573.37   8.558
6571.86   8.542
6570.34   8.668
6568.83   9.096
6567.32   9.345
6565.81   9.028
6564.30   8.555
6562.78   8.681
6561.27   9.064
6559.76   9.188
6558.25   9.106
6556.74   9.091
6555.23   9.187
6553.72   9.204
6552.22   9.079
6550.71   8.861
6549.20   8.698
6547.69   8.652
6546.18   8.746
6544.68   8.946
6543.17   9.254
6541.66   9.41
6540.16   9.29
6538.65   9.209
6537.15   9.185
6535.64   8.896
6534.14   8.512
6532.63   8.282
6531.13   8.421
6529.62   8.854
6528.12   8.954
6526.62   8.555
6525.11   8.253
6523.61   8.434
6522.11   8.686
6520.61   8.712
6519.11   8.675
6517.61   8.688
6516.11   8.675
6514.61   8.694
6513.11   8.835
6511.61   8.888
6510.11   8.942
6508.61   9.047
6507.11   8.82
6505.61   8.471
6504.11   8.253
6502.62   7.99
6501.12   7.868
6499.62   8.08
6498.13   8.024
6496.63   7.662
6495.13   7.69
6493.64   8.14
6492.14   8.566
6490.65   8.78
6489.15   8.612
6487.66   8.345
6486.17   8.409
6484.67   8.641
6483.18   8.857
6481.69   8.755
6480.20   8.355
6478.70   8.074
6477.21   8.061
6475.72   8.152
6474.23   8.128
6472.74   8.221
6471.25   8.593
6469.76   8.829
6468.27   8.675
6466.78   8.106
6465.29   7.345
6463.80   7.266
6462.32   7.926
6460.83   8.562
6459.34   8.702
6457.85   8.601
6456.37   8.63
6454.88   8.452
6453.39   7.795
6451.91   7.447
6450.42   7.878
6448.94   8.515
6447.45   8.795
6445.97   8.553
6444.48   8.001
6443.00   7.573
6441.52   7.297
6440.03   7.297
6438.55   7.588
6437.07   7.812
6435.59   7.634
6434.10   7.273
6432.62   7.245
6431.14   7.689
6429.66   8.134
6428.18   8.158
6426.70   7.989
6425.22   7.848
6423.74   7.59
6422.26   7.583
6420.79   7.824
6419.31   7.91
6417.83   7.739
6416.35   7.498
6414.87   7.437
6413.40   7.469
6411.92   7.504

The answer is 9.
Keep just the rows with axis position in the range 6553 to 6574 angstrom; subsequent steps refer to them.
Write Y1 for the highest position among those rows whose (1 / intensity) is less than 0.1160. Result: 6570.34 angstrom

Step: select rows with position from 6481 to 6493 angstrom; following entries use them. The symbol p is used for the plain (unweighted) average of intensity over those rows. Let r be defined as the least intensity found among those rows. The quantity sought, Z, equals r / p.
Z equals 0.968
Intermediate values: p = 8.6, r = 8.345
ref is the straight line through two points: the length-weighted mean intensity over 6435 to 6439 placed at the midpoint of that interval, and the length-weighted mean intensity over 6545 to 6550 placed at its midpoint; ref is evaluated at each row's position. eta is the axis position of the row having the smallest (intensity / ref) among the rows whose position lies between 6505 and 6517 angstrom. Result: 6505.61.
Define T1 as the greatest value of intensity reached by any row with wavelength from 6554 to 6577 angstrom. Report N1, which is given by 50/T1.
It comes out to 5.35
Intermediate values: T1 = 9.345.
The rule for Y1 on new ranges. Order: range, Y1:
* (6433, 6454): 6447.45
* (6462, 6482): 6481.69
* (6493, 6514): 6513.11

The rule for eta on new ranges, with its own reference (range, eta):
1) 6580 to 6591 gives 6585.49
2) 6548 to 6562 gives 6549.20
